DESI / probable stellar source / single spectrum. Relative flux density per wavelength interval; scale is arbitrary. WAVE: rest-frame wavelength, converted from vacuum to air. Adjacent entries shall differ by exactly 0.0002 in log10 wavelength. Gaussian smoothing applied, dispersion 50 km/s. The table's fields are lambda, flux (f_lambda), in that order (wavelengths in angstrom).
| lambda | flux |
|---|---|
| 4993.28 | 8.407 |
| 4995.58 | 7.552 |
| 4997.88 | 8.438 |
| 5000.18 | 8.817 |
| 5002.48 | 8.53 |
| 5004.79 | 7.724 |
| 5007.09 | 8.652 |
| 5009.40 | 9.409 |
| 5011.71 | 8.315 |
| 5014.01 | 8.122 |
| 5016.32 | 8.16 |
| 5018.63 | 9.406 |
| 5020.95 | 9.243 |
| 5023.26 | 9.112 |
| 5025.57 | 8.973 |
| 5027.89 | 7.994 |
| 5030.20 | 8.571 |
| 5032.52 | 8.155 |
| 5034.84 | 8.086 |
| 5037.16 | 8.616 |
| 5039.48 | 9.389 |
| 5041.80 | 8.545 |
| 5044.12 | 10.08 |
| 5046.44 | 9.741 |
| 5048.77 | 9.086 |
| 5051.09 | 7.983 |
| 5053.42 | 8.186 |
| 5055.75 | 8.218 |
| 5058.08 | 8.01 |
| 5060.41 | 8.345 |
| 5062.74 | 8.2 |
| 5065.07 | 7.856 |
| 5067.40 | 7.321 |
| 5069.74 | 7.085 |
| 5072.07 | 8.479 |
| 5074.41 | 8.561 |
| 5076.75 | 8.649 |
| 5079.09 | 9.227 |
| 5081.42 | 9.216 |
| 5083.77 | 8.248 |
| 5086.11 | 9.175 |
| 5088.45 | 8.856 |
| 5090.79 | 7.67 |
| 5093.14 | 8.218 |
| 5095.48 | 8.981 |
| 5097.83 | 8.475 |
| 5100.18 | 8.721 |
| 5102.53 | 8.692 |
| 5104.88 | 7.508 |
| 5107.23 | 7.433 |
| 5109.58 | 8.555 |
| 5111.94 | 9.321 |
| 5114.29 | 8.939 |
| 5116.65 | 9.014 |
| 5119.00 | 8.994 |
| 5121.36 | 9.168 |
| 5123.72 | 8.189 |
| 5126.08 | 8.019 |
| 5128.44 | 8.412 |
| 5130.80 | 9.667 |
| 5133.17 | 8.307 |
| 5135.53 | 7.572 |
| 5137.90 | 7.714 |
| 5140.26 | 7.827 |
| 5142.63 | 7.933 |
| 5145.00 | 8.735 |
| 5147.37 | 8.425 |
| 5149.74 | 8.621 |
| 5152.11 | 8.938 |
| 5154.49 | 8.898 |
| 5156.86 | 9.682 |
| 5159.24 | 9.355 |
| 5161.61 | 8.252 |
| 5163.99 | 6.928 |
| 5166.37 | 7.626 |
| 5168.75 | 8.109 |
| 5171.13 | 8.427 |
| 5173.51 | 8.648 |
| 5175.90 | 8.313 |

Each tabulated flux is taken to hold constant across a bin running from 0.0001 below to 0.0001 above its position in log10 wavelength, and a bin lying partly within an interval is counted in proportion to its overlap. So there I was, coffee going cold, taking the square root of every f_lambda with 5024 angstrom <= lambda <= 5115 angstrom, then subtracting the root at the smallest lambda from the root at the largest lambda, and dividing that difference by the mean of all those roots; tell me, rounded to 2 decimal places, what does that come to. 0.00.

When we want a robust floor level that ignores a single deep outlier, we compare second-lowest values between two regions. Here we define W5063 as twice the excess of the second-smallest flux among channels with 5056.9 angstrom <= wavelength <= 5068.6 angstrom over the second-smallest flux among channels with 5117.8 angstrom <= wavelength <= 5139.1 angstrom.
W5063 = 0.3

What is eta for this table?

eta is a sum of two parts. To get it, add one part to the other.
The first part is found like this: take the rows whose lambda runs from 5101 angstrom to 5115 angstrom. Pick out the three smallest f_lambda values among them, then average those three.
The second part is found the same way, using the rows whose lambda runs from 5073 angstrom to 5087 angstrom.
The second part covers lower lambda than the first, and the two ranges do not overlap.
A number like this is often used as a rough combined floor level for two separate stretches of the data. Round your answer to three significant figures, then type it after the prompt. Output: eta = 16.3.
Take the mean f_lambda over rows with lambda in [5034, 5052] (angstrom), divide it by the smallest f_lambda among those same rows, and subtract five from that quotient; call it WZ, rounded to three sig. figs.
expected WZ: -3.88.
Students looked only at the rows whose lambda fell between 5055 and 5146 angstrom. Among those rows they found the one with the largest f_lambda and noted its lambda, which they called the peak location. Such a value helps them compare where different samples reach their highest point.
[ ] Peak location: 5130.80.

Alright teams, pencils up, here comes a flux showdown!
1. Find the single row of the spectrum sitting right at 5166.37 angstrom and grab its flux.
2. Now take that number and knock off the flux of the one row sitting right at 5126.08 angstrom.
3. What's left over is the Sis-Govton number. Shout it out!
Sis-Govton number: -0.4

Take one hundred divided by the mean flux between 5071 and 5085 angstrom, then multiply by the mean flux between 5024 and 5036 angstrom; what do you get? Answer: 96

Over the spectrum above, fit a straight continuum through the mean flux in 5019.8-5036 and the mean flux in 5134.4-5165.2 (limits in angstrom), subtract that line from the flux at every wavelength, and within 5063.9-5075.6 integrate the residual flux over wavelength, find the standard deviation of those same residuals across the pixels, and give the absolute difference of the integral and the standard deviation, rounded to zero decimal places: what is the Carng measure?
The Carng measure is 8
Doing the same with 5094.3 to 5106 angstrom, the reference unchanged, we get 0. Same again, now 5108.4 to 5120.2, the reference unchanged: 6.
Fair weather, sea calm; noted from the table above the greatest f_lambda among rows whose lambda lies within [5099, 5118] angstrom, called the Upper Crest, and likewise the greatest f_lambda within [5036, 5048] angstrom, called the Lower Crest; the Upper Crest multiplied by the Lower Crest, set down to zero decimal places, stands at 94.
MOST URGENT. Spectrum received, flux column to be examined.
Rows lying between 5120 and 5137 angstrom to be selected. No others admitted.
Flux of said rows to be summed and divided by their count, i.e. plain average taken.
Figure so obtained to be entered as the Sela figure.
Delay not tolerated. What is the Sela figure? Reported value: 8.5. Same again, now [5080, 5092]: 8.6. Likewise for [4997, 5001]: 8.6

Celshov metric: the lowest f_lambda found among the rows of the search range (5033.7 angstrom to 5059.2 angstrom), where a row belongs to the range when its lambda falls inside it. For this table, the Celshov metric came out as 7.983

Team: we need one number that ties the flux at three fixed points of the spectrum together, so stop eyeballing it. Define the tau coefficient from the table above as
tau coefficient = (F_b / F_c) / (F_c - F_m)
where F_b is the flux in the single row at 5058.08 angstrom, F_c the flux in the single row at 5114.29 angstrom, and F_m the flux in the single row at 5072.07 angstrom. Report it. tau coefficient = 2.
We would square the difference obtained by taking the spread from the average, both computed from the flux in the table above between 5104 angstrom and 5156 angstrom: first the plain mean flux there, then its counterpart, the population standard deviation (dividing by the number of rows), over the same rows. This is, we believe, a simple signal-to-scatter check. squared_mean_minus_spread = 62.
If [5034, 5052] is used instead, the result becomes 68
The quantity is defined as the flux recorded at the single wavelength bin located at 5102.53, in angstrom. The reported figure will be 8.692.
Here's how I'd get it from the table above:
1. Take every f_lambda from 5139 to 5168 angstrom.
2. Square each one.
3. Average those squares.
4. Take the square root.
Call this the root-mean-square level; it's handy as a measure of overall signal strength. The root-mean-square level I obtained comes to 8.47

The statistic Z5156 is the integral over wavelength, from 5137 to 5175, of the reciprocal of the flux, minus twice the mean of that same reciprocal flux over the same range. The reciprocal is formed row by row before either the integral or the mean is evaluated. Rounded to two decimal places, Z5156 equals 4.32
